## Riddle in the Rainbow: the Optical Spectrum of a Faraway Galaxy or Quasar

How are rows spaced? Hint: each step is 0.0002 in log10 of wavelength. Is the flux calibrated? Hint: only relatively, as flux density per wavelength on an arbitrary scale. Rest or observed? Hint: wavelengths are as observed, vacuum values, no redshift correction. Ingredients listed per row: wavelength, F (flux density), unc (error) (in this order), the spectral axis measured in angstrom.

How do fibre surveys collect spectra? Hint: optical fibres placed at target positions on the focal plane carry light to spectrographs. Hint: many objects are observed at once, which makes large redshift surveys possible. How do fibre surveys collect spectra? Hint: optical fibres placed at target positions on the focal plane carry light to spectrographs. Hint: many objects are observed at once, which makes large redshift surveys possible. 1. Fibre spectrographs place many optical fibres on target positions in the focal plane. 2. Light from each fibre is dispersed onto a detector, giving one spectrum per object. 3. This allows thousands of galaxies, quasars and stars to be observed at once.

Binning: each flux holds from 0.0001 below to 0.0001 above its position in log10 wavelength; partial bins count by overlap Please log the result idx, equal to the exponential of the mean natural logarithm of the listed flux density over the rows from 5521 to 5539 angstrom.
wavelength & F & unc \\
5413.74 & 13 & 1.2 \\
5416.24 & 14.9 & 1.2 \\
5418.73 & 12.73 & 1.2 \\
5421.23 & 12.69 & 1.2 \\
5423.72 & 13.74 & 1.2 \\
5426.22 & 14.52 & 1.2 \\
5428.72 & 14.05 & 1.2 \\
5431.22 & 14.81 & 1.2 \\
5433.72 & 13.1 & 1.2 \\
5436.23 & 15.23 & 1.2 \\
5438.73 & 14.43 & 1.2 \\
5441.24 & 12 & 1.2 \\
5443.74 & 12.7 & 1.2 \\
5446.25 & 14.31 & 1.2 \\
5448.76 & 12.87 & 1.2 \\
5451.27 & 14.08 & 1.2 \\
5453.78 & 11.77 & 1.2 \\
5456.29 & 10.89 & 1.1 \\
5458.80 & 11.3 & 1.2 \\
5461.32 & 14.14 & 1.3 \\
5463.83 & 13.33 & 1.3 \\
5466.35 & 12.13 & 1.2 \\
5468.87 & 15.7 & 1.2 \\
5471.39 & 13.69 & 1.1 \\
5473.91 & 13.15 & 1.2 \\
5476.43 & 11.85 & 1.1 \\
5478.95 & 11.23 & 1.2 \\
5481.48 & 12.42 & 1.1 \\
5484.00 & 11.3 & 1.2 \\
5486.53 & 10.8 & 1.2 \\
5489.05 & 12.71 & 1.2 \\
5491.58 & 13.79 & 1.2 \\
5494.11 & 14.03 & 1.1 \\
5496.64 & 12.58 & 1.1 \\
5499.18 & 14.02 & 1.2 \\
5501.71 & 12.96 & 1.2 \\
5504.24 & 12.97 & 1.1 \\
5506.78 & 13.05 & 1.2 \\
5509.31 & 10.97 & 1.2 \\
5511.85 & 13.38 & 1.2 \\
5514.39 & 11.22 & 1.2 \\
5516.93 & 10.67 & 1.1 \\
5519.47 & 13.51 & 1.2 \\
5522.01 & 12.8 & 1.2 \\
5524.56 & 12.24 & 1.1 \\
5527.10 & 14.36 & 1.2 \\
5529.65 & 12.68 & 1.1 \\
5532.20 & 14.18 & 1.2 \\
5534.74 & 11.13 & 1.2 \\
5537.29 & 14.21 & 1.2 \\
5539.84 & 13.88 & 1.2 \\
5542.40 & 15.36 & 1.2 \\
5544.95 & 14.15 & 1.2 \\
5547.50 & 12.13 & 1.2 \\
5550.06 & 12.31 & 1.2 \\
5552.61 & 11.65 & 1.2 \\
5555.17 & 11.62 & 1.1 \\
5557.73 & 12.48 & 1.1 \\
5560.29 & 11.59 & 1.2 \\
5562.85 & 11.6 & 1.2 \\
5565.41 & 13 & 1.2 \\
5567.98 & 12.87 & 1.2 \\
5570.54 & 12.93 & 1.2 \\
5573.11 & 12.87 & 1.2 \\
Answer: 13.0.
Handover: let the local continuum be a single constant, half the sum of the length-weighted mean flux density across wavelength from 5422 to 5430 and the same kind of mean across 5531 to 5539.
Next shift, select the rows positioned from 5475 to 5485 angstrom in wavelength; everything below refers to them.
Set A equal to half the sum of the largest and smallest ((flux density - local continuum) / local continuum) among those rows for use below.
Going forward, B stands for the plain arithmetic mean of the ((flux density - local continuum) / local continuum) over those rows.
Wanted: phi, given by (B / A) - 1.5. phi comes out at -0.43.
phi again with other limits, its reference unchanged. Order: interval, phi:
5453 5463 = -0.06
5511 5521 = -0.57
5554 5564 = -0.37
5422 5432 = -0.49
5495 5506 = 0.02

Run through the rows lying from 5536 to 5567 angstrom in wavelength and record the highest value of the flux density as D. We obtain 15.36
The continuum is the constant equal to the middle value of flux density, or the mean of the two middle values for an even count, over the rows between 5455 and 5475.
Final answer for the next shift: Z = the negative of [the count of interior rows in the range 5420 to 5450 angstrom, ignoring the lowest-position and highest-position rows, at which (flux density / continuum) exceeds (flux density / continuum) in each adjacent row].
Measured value -4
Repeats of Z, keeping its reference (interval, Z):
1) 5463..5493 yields -2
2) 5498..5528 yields -3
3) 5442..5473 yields -4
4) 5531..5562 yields -4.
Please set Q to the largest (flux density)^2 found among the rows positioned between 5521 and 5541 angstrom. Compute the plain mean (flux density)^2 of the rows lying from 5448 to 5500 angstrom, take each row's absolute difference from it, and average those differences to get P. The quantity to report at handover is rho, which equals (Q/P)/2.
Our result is 3.7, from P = 27.6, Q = 206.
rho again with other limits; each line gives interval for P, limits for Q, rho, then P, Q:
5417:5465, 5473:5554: 4.4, 26.8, 236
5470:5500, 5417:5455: 4.9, 23.5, 232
